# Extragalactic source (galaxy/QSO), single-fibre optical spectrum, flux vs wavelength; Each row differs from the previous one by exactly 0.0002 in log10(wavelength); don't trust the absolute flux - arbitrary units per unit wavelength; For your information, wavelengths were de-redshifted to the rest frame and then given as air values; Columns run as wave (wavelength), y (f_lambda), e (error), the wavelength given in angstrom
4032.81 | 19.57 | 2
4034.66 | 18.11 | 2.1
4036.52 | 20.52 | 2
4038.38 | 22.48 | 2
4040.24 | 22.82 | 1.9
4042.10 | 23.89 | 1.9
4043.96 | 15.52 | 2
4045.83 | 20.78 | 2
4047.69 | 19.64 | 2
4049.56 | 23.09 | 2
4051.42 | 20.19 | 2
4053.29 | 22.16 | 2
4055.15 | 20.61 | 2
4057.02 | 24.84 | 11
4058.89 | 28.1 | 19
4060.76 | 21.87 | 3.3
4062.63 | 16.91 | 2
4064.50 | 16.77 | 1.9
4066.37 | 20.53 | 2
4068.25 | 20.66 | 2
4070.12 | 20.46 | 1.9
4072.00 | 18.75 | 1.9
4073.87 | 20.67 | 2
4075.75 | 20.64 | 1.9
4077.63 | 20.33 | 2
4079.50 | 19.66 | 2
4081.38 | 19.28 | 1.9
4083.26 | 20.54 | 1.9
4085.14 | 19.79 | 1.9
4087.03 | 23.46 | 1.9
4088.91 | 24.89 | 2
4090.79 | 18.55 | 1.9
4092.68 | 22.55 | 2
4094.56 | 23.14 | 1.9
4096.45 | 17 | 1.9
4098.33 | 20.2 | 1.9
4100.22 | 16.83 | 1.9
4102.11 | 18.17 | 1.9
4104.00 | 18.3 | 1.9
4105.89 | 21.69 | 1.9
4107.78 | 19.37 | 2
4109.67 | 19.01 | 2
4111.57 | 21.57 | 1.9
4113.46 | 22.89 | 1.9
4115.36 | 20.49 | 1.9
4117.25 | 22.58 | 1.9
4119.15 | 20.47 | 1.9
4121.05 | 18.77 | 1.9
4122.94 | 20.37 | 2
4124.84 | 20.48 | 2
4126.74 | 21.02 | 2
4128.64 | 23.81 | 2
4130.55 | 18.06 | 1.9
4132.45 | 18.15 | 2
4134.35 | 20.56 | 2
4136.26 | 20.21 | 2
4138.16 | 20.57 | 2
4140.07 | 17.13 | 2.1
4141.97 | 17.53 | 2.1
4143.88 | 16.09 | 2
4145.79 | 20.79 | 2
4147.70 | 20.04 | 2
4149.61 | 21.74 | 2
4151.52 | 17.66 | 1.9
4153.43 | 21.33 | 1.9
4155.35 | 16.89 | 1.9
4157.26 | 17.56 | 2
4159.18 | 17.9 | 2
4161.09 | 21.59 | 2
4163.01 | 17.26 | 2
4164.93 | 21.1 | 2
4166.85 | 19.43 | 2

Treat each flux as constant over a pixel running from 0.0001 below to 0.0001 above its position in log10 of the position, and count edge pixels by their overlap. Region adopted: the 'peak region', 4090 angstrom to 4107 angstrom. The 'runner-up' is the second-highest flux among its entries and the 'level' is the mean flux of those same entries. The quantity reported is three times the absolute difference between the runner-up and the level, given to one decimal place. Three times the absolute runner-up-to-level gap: 8.8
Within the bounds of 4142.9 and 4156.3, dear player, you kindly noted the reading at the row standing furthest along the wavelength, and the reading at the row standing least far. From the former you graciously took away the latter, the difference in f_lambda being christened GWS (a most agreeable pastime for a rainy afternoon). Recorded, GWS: 1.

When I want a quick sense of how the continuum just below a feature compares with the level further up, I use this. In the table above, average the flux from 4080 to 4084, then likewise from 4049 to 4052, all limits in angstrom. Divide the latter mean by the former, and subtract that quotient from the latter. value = 20.6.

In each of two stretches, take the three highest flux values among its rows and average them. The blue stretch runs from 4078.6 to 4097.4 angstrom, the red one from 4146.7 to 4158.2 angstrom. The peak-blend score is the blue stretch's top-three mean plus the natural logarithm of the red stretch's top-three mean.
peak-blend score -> 26.9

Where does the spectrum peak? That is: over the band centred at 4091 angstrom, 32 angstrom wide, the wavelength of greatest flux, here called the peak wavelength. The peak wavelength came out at 4088.91 angstrom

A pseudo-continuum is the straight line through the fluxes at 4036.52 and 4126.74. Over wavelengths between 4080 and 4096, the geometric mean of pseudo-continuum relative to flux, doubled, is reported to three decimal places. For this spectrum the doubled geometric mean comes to 1.943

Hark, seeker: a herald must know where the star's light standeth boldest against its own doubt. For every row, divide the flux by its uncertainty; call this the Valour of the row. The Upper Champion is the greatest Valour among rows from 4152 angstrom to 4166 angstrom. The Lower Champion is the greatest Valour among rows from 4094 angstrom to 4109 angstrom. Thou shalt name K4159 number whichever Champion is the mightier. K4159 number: 12.2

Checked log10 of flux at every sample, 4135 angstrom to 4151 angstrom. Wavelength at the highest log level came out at 4149.61 angstrom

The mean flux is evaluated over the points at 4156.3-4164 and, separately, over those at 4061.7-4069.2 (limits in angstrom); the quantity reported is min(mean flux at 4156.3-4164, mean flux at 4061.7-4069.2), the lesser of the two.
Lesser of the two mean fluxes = 18.6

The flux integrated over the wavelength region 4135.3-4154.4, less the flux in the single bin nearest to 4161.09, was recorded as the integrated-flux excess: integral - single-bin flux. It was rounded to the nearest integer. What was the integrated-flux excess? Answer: 347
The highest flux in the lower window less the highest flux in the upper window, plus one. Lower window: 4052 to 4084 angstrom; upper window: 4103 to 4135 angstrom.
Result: 5.3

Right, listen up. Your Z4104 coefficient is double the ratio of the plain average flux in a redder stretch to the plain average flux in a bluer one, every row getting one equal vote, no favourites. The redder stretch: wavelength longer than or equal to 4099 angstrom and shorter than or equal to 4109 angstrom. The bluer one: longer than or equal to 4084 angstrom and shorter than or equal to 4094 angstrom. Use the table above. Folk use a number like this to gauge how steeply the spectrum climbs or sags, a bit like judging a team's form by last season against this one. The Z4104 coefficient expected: 1.73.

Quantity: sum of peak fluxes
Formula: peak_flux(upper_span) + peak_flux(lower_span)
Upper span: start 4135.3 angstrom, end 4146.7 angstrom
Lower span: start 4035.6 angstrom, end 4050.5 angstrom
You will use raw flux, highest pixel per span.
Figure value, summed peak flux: 44.7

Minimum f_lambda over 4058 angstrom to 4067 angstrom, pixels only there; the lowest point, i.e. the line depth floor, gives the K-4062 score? 16.77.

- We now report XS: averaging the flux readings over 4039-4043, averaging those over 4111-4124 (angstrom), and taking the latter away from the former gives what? 2.3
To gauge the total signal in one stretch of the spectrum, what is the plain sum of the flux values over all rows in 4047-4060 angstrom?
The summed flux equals 159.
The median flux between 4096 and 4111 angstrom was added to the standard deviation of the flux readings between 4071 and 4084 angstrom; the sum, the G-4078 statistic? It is 19.4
